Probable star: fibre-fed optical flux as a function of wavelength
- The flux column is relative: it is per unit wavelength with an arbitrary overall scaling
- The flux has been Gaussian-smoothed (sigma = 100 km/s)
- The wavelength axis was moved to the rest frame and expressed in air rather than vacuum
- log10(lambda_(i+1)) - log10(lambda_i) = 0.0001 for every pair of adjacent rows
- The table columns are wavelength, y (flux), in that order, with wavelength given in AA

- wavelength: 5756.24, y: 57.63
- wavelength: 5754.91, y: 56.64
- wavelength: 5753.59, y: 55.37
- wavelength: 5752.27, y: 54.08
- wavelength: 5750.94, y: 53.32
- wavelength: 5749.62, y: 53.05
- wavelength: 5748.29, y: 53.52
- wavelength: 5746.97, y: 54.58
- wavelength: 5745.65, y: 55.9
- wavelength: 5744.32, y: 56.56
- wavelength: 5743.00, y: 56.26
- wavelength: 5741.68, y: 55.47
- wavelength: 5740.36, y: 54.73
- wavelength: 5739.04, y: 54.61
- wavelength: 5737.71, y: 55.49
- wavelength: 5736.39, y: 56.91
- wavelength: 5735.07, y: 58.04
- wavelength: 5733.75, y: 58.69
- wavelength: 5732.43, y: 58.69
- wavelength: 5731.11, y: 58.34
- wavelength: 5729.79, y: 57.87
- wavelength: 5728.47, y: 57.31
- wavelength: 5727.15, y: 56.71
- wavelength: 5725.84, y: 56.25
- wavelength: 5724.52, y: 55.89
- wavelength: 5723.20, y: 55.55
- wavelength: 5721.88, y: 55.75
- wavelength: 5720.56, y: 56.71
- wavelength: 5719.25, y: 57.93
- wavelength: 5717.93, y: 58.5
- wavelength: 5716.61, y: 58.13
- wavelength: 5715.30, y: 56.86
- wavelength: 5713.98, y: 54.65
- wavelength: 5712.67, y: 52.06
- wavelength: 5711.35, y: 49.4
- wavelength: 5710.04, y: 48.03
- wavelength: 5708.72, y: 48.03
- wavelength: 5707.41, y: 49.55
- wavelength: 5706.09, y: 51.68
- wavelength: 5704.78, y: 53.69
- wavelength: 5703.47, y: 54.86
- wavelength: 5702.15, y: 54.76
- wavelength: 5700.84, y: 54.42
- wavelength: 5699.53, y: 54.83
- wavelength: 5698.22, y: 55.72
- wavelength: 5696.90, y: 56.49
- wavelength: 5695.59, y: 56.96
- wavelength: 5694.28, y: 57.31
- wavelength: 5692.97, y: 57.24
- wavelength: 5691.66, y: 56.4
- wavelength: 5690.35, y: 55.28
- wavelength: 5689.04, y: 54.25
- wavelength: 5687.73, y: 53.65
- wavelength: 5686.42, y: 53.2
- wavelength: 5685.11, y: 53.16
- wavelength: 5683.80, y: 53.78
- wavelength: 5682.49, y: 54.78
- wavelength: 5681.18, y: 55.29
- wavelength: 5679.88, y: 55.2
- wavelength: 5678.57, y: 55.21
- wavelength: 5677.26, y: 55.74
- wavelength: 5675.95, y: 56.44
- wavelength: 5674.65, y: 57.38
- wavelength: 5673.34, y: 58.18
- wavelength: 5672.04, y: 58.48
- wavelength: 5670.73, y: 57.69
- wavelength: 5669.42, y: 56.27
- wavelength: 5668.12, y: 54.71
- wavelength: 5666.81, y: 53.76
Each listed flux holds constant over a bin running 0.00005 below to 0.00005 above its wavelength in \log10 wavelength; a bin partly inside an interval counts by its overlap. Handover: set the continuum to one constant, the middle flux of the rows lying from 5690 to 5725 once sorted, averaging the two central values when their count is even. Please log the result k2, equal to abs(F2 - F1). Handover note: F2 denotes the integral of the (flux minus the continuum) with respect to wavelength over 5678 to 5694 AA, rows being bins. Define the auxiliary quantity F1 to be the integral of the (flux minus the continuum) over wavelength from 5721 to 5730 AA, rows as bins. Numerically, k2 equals 19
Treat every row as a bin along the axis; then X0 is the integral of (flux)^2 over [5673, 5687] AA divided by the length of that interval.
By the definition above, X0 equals 3055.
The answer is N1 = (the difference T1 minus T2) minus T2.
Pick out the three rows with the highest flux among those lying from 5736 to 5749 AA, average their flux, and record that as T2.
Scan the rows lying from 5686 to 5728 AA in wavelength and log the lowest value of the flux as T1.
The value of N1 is -65.1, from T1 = 48.03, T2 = 56.6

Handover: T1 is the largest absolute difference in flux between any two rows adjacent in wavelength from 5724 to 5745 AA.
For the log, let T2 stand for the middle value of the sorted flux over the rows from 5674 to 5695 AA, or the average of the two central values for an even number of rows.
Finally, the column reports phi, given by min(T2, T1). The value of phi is 1.42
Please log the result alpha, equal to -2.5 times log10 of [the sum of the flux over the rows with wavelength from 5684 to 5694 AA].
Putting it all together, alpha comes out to -6.5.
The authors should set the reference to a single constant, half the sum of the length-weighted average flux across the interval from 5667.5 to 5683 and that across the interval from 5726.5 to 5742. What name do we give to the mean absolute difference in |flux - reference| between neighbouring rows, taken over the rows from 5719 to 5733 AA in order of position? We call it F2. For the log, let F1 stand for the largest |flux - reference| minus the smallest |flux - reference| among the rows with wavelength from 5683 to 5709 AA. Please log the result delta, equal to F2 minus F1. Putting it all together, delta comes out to -7.9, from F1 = 8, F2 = 0.51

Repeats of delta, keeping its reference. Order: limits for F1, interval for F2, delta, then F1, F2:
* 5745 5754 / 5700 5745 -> -2.0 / 3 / 0.86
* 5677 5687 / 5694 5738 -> -1.7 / 3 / 0.85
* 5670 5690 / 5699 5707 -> -2.5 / 3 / 0.81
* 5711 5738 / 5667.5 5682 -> -6.5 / 7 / 0.61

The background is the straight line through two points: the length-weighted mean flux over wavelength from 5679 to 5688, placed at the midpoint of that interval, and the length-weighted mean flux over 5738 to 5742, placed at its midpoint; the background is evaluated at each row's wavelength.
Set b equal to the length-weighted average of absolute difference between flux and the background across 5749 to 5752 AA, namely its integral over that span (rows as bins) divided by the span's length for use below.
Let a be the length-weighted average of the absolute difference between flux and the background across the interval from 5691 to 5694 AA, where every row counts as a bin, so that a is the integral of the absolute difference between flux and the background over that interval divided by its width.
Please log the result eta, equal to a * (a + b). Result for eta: 11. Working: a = 2.6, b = 1.7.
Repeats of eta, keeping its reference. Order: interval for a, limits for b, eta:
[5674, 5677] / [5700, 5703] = 8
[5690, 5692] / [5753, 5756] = 4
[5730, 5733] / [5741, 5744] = 17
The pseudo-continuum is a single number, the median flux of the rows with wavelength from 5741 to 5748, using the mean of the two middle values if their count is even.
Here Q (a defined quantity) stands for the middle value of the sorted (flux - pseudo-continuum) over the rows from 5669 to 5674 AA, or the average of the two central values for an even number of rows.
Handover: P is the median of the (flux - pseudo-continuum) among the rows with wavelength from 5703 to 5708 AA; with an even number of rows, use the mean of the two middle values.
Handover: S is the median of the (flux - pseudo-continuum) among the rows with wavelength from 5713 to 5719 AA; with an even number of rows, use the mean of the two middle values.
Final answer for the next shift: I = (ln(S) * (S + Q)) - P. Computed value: 4.9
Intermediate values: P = -3.2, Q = 2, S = 1.6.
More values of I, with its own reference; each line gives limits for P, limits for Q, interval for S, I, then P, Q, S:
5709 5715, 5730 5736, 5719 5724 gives 1.9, -5.2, 3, 0.3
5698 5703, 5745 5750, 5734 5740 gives 3.0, -1.1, -2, 0.3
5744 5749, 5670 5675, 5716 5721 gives 3.8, -0.7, 2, 2.1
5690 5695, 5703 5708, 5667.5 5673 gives -1.1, 0.9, -3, 1.1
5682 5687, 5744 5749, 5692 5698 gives 2.5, -2.4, -1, 1.2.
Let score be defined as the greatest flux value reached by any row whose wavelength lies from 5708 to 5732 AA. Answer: 58.5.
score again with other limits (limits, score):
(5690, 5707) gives 57.31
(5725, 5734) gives 58.69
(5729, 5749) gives 58.69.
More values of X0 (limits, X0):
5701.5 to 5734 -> 3035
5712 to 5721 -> 3186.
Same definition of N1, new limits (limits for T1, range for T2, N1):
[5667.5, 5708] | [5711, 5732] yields -67.1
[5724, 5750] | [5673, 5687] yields -61.6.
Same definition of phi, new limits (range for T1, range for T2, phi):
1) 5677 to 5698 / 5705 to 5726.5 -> 1.12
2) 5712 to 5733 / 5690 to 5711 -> 2.59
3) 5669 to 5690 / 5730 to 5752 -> 1.42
